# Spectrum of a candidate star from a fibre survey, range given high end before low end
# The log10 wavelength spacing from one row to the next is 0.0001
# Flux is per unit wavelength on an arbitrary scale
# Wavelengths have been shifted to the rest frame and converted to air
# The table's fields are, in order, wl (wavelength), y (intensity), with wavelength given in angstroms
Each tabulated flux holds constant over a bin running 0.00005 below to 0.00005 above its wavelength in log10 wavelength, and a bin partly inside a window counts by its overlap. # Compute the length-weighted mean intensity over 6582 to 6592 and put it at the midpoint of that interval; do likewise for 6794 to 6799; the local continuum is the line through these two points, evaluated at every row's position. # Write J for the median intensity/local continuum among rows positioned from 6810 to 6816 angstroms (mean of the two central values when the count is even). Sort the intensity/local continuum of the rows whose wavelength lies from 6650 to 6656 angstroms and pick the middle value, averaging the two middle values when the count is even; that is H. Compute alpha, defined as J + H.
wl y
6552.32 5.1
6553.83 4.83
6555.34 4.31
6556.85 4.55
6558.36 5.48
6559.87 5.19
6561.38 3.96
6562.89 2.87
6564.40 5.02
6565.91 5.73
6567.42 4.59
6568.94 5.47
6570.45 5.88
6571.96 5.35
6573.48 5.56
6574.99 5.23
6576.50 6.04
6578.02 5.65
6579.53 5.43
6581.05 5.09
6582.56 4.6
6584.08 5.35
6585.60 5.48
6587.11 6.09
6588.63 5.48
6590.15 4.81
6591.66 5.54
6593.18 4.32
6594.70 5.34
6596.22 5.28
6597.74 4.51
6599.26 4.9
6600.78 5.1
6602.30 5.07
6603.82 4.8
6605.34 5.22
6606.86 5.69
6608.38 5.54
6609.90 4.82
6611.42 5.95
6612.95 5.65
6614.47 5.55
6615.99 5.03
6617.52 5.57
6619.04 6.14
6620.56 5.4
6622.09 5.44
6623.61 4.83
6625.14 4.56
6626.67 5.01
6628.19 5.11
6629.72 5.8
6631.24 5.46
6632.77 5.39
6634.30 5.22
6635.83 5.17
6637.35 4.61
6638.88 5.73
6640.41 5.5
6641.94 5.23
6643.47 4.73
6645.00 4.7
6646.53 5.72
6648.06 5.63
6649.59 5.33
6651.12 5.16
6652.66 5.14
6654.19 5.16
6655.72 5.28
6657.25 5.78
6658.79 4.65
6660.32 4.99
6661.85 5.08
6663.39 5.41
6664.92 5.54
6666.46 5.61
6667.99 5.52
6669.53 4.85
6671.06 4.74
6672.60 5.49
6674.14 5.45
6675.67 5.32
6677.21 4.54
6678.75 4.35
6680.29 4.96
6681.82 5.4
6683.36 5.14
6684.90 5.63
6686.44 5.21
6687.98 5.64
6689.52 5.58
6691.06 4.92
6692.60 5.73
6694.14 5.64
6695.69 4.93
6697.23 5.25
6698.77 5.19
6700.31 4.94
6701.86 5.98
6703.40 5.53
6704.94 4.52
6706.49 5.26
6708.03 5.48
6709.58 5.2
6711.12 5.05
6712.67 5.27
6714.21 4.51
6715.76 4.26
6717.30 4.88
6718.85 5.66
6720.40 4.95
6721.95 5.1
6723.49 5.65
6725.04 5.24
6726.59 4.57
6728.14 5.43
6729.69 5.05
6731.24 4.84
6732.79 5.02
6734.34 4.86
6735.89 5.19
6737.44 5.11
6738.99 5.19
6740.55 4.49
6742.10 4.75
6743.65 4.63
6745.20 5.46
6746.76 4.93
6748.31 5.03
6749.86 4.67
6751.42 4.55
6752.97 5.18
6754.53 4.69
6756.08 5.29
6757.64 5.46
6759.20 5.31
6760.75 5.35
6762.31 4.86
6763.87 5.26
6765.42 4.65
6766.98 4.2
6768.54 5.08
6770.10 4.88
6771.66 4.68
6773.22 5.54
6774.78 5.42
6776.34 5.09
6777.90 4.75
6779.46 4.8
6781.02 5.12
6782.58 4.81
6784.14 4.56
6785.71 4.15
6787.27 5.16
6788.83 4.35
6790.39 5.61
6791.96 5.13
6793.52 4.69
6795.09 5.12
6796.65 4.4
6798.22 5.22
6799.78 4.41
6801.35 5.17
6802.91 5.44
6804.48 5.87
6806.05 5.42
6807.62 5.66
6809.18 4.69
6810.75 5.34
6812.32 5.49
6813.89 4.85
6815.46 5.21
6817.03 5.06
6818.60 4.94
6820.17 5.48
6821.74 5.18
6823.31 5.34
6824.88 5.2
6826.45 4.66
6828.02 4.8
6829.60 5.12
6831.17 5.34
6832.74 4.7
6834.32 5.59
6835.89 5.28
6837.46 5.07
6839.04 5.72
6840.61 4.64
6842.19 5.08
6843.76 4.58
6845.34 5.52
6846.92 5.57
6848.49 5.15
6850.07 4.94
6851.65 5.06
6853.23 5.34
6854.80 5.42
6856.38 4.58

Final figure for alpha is 2.08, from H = 0.99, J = 1.09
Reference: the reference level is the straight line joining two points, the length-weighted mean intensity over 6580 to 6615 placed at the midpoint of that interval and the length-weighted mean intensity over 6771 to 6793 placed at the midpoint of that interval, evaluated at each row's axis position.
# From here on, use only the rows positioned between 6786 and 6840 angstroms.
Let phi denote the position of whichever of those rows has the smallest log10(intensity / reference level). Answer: 6788.83 angstroms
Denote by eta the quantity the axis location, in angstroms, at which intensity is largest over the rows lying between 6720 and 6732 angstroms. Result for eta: 6723.49 angstroms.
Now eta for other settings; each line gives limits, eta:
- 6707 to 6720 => 6718.85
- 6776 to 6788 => 6787.27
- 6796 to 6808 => 6804.48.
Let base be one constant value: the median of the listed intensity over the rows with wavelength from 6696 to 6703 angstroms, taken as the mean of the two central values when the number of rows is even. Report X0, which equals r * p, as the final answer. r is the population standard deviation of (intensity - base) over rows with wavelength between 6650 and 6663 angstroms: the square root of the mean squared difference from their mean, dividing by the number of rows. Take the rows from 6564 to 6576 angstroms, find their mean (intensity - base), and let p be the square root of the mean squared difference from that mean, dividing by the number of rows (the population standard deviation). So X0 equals 0.11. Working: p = 0.38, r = 0.29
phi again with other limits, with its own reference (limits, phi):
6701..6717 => 6715.76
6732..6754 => 6740.55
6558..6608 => 6562.89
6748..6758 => 6751.42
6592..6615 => 6593.18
